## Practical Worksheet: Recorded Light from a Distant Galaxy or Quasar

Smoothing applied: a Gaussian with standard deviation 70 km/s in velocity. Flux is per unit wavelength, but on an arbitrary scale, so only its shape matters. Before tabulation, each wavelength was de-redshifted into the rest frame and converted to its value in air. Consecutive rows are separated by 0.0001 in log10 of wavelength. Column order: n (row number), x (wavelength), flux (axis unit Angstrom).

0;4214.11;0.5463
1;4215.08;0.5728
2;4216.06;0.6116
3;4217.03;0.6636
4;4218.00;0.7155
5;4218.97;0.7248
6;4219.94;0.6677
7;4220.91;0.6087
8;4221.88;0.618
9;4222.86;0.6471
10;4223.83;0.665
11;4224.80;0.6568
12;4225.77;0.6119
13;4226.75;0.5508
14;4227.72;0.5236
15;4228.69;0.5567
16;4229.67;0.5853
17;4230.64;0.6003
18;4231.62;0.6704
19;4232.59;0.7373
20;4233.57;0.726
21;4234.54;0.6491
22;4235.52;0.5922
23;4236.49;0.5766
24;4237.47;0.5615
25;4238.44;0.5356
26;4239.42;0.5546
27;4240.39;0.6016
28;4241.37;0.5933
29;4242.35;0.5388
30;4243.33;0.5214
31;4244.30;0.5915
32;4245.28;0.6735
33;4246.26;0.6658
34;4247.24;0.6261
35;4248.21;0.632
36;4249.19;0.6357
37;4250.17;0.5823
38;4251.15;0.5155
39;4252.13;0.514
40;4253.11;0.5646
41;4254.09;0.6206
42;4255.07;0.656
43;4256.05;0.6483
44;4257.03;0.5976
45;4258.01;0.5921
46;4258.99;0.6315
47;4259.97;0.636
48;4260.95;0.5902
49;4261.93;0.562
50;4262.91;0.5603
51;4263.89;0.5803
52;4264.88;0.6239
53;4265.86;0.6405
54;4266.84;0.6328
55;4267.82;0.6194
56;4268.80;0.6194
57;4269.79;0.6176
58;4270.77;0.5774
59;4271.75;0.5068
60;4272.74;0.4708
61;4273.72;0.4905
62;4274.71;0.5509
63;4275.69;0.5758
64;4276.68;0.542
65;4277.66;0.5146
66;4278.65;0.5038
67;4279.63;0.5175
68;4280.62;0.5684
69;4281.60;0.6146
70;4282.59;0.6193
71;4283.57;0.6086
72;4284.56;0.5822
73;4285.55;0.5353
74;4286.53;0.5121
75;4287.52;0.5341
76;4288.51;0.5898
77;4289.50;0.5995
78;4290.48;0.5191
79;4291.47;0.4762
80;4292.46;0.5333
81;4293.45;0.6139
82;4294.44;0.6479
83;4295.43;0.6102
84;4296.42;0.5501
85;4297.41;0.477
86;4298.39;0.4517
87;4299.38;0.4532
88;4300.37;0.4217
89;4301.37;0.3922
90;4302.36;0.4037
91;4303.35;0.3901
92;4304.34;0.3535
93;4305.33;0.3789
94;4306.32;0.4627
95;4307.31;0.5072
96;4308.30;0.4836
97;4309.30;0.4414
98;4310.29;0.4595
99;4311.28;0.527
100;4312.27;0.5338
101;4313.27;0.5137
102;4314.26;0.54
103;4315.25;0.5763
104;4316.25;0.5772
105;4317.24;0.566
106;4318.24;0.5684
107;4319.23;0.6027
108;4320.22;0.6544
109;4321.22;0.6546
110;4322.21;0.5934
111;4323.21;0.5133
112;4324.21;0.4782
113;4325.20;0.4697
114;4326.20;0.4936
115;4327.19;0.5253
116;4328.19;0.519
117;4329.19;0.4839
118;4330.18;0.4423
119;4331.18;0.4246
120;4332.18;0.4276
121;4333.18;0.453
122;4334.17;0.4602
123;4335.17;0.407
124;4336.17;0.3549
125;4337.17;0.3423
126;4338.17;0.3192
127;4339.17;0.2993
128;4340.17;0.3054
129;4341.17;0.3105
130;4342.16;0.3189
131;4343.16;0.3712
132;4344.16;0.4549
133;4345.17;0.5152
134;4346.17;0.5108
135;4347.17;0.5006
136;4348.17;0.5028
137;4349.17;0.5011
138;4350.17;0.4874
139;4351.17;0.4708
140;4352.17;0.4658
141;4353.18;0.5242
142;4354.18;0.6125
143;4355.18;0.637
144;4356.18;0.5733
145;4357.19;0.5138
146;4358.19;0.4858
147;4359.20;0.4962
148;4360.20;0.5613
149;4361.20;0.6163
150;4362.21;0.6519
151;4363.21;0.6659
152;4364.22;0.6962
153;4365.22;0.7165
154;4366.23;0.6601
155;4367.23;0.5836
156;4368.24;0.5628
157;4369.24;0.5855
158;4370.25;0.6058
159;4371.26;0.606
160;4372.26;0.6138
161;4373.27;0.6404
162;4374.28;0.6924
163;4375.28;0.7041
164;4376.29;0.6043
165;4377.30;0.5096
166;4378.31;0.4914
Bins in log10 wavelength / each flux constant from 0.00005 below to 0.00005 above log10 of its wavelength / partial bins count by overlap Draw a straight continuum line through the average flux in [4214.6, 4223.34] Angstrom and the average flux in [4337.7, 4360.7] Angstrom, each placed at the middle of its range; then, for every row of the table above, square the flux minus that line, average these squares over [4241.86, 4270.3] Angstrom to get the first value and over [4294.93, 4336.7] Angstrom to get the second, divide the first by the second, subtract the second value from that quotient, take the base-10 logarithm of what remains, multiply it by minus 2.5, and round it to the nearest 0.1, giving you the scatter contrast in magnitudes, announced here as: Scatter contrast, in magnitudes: 1.2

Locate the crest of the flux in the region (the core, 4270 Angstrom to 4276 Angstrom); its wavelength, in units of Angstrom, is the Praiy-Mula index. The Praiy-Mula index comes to 4270.77 Angstrom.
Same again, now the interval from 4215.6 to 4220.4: 4218.97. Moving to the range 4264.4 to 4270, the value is 4265.86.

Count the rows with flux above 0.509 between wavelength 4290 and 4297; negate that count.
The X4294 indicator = -6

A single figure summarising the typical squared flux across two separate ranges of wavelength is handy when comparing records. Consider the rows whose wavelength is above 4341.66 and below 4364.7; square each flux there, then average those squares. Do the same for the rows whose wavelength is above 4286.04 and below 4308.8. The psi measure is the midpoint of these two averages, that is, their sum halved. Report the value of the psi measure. 0.268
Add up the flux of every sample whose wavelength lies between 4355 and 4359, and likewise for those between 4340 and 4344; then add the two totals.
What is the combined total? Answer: 3.5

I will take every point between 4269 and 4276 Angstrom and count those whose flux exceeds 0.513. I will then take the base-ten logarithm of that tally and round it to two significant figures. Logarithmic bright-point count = 0.60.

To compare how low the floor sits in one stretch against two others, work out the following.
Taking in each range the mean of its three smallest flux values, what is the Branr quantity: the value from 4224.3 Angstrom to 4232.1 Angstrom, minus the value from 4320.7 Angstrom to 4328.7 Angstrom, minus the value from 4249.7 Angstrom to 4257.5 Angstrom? -0.47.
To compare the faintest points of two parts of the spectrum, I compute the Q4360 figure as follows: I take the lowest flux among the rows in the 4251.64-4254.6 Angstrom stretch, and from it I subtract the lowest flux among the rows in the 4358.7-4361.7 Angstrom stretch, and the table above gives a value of 0.02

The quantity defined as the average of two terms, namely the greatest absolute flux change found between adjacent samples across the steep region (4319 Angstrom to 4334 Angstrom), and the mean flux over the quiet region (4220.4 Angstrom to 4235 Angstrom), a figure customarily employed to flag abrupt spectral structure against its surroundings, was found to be 0.354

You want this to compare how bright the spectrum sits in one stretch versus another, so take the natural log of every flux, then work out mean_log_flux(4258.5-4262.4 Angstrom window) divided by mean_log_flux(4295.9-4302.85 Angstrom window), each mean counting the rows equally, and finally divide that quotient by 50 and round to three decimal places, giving 0.013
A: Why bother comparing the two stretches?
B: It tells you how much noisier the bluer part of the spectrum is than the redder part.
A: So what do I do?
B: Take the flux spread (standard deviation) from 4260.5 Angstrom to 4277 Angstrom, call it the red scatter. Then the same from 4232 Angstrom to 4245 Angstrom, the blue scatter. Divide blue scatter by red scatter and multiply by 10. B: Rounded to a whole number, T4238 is 13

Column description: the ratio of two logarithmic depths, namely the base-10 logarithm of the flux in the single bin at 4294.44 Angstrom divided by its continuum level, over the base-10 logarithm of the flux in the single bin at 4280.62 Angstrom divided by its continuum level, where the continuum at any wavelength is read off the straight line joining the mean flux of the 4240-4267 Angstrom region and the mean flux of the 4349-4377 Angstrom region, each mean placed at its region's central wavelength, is -1.6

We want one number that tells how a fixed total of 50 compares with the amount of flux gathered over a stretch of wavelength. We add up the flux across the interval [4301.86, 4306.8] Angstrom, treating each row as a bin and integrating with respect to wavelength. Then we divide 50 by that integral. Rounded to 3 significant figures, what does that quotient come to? 25.4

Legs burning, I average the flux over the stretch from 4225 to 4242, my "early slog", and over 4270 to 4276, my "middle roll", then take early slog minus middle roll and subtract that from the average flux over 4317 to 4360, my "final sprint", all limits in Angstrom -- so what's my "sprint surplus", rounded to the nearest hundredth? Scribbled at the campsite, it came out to 0.41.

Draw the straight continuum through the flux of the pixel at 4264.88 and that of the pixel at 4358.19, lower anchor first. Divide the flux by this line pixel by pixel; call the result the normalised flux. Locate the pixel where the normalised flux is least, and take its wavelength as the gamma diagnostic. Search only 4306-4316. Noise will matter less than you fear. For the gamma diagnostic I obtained 4309.30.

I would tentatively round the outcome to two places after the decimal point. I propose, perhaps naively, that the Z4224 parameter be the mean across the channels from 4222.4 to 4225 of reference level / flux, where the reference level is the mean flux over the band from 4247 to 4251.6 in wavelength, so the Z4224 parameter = 0.91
